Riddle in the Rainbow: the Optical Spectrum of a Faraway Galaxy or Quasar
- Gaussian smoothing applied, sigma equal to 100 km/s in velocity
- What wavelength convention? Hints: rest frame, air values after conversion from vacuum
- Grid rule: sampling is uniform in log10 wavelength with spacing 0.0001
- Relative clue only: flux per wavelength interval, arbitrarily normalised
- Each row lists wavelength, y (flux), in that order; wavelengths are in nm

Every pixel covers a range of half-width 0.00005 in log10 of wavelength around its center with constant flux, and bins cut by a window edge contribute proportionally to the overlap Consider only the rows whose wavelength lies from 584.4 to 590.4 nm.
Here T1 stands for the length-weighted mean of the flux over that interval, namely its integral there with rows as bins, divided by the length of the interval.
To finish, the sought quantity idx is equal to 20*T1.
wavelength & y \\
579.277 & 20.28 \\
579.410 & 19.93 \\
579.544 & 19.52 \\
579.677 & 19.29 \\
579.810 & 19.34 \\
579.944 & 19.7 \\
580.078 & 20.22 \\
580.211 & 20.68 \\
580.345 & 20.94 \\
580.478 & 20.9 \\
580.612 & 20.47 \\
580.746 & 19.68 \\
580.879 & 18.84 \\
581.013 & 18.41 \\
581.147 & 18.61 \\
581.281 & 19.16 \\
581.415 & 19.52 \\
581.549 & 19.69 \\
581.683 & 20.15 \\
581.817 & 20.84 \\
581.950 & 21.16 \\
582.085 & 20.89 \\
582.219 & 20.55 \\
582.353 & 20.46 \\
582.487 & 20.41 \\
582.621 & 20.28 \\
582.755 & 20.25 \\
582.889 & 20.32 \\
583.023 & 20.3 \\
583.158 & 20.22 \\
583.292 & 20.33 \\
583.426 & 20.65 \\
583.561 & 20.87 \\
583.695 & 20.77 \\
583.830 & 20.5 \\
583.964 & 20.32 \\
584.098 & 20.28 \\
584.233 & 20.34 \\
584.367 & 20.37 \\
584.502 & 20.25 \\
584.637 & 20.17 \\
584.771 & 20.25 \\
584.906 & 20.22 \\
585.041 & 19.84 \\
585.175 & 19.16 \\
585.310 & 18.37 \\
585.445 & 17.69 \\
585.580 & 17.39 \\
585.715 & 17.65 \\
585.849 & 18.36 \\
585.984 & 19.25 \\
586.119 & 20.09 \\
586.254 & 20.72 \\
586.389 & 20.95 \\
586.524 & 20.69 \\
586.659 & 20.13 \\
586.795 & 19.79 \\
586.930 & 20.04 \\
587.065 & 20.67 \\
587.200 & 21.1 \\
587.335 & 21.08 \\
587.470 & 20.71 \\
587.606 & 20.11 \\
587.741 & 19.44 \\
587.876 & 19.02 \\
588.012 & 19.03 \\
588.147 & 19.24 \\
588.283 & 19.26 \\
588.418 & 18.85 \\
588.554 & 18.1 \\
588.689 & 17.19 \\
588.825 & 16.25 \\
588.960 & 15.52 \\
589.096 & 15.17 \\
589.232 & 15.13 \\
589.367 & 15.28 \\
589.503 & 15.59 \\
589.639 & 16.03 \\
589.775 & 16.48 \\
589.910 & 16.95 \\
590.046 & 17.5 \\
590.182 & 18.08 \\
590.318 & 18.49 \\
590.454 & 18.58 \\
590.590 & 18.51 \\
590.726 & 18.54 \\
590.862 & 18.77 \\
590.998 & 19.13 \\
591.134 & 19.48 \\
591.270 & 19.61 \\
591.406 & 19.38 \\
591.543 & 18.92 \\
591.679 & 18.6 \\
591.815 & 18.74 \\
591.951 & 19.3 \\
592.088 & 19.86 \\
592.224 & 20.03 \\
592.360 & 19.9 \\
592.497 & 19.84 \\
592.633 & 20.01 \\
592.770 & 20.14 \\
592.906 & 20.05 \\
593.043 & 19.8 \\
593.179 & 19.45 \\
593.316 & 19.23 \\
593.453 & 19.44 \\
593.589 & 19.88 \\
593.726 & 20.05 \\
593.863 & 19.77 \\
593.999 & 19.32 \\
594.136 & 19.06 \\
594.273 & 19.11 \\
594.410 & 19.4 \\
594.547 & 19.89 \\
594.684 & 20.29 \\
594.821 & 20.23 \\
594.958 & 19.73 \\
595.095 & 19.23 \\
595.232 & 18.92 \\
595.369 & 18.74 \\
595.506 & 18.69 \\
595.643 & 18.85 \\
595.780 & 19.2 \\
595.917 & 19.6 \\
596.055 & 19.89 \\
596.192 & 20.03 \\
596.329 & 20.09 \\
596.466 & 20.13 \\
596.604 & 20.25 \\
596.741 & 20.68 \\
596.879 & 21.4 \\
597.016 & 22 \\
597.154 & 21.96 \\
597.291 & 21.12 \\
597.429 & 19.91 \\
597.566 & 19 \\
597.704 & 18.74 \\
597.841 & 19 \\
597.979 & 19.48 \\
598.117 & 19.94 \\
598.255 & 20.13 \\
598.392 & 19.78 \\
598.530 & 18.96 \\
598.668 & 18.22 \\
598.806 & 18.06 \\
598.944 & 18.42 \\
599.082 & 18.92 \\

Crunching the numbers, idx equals 373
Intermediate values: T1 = 18.7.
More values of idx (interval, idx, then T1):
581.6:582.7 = 412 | 20.6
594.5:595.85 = 388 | 19.4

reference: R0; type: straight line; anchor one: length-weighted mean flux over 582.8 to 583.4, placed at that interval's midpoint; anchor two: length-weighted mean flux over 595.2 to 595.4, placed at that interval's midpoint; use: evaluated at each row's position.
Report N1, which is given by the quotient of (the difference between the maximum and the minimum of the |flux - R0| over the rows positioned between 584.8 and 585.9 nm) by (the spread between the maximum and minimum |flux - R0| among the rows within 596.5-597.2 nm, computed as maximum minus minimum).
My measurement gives 1.4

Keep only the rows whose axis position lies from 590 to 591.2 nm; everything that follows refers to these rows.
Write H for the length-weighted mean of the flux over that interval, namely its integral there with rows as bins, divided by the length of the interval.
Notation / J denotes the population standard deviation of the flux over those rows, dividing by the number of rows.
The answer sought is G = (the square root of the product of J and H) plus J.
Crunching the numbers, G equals 3.7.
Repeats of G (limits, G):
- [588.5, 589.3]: 5.3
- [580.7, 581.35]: 3.4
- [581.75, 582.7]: 2.7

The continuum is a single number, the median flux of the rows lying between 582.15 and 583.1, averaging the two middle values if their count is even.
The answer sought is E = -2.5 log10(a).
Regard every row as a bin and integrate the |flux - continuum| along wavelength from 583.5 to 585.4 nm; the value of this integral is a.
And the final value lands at 0.3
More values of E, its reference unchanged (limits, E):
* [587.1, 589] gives -1.2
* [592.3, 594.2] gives -0.2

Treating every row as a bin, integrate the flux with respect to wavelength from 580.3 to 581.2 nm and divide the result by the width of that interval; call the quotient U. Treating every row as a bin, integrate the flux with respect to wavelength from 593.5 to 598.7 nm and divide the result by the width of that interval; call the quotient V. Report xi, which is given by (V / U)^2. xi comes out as 1.01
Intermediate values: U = 19.7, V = 19.8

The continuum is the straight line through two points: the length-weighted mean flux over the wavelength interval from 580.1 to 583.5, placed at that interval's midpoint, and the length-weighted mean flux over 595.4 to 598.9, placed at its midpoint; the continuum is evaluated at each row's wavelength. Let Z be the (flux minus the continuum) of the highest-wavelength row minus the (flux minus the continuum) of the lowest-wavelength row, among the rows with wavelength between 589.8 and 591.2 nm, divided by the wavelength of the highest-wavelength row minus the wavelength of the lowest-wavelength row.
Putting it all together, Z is 2.1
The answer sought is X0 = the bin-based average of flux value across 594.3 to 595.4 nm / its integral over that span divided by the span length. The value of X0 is 19.6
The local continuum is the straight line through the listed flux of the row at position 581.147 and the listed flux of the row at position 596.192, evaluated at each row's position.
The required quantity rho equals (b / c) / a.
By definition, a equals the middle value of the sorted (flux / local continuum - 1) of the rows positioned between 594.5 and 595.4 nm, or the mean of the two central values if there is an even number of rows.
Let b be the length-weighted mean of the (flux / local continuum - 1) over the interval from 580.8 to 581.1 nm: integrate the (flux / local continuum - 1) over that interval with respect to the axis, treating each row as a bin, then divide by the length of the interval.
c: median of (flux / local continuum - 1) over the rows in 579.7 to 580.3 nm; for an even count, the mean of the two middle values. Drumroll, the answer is -6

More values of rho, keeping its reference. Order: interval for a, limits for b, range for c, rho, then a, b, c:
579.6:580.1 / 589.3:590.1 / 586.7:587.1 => -63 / 0.06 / -0.16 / 0.046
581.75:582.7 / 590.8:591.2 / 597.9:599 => 4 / 0.10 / -0.02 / -0.050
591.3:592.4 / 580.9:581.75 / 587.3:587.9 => -52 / -0.01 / 0.03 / 0.046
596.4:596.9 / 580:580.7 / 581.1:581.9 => 111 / 0.02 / 0.11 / 0.052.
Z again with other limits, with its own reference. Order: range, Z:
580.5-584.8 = 0.0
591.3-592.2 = 0.7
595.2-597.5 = 0.5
